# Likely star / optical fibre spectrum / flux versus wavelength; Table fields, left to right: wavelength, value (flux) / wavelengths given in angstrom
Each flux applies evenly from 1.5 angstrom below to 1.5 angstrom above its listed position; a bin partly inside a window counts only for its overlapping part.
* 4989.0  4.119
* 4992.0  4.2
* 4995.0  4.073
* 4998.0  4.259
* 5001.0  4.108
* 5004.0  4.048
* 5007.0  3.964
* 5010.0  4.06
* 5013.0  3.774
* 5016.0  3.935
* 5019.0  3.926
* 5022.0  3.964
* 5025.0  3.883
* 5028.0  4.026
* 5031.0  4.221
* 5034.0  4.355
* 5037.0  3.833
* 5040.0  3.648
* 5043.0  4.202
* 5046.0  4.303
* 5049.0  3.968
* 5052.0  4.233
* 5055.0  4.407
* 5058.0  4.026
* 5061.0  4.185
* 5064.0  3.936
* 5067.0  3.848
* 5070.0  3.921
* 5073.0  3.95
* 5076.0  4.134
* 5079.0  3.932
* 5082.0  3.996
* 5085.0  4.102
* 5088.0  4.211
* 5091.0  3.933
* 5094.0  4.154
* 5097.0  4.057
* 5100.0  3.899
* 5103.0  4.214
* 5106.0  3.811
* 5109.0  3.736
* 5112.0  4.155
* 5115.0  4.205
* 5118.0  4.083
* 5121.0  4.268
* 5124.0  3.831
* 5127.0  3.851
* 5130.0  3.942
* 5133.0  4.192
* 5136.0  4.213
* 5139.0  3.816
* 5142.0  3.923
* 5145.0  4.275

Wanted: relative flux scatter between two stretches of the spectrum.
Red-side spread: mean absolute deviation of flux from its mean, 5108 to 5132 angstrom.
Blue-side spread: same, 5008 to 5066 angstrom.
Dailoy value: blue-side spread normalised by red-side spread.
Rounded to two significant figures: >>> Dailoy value 0.99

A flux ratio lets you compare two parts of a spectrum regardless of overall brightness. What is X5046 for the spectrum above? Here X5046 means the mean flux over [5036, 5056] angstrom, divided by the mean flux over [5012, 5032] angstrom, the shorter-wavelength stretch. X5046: 1.031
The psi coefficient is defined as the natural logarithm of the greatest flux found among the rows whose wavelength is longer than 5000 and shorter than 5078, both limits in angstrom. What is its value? 1.48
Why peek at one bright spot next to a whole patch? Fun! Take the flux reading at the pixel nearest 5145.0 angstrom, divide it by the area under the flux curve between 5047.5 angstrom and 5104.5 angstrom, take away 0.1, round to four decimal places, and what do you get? -0.0815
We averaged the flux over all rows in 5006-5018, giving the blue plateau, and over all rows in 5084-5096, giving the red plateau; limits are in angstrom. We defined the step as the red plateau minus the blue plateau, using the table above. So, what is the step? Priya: 0.17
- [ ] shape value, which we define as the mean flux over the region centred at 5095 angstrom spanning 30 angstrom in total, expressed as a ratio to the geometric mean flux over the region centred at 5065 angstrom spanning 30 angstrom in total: 0.990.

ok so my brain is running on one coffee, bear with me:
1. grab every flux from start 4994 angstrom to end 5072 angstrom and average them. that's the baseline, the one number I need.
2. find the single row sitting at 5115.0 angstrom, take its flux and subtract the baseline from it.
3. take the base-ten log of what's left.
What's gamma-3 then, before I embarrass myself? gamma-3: -0.79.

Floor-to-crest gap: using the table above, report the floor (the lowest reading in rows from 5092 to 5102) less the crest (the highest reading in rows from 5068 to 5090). -0.31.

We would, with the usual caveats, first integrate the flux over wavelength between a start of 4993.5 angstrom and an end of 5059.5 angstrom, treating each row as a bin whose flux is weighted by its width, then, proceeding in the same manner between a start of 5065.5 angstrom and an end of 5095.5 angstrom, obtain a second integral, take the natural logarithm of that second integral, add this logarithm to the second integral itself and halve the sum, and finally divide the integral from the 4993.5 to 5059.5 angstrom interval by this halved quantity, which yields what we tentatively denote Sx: 4.3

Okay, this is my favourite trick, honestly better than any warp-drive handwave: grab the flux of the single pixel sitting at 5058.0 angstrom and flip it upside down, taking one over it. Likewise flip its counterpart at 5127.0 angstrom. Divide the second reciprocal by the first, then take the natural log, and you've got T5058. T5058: 0.04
